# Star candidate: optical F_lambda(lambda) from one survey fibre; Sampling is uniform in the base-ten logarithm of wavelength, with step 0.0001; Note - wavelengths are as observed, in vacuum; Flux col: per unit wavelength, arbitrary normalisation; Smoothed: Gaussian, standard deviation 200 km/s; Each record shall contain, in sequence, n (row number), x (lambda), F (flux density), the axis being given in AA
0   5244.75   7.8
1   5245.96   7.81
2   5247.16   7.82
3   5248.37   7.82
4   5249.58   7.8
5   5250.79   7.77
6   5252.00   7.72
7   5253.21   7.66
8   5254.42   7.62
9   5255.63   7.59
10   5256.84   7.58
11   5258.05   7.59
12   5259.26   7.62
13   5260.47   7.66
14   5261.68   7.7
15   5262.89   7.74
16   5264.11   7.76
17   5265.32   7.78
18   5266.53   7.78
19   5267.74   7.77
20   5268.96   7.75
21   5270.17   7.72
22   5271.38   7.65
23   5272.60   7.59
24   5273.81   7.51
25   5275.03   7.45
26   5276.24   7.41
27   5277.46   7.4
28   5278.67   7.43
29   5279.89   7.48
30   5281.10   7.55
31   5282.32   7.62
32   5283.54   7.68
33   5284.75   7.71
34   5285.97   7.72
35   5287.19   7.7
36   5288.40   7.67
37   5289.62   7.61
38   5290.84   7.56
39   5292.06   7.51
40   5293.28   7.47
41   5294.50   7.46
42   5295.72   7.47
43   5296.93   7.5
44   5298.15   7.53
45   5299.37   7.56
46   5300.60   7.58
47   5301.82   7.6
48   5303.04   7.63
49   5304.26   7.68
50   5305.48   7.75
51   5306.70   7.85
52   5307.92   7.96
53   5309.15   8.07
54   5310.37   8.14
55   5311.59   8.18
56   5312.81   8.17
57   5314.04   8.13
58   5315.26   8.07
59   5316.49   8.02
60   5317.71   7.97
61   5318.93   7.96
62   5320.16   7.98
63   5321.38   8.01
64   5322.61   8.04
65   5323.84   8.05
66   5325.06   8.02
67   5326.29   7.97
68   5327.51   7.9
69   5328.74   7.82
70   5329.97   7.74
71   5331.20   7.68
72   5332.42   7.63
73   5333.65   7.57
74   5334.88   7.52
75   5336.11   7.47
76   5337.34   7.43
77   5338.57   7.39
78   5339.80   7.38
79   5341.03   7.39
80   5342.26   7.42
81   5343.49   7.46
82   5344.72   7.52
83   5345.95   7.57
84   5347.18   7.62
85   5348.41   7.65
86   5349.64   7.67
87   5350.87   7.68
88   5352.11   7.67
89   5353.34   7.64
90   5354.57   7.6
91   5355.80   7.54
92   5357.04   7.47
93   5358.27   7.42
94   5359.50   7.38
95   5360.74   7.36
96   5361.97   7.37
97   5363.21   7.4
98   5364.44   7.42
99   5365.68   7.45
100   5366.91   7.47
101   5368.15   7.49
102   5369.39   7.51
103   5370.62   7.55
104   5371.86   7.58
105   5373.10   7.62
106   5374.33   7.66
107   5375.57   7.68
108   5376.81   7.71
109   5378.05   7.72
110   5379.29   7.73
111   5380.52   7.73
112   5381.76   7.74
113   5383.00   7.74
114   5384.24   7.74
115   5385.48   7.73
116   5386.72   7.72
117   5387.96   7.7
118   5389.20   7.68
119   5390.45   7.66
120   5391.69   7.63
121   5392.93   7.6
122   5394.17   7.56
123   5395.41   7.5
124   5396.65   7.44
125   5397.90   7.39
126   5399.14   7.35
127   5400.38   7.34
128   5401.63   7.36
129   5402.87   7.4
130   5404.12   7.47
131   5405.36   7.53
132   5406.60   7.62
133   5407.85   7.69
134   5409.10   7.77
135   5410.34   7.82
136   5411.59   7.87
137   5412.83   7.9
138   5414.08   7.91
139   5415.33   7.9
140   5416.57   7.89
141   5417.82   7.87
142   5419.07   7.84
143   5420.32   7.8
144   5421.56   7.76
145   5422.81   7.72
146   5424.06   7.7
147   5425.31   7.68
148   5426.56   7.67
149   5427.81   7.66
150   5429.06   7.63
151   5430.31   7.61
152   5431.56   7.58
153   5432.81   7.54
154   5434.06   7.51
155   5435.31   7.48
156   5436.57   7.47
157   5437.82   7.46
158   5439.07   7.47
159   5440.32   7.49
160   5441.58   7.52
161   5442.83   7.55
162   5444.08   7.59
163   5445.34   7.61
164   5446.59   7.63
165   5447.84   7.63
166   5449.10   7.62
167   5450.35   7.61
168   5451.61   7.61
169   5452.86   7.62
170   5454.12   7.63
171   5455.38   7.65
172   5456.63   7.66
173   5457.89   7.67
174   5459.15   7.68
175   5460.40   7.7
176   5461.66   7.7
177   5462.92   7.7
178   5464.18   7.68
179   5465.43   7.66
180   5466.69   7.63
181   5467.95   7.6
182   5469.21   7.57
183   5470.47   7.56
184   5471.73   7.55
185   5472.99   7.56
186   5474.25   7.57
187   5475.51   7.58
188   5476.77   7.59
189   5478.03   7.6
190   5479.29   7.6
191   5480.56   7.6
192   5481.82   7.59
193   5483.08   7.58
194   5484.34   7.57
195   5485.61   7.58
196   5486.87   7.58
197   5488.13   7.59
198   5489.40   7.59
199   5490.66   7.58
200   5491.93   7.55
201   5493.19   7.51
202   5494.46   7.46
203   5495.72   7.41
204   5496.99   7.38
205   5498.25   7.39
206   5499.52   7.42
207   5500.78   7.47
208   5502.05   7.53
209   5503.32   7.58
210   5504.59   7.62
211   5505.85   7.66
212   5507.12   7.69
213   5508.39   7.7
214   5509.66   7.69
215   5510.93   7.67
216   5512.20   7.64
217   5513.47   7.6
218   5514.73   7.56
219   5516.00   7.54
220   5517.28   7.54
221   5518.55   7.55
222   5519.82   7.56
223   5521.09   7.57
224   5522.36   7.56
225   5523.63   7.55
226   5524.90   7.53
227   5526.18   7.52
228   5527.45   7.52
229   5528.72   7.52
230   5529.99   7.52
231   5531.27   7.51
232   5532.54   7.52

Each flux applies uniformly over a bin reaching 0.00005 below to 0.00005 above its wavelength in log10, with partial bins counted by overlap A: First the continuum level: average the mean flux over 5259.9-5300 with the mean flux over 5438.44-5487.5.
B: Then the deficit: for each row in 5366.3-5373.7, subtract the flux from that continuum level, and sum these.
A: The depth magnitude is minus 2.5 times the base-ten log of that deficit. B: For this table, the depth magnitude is 1.0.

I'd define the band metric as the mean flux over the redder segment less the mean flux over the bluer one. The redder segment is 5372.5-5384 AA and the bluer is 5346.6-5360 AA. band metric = 0.13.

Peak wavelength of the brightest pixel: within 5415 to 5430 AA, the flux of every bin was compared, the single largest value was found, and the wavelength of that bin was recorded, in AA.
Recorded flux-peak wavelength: 5415.33 AA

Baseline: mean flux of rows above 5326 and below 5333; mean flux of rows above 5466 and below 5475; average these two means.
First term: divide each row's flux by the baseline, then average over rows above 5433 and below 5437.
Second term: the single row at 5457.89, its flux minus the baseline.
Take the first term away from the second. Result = -0.99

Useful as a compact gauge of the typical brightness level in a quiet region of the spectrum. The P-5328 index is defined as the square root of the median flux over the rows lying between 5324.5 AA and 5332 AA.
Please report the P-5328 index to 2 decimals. 2.80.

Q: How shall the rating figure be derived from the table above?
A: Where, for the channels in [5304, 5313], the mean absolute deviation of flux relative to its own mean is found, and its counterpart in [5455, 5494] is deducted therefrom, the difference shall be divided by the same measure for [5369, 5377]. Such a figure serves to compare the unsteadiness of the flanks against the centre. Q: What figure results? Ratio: 2.1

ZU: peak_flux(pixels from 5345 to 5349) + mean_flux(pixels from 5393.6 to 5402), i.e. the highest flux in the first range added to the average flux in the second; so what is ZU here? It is 15.1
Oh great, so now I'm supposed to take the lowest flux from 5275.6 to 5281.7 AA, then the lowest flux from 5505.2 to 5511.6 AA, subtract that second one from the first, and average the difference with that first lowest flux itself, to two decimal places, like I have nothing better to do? 3.57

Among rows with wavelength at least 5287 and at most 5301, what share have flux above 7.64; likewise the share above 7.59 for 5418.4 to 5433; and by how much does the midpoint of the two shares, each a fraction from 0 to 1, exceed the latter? -0.3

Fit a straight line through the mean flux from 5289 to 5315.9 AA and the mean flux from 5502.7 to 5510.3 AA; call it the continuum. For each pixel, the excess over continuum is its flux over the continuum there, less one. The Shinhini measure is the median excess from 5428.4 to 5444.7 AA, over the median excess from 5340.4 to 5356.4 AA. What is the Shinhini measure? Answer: 1.3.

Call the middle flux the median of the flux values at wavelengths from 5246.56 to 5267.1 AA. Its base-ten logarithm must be 0.89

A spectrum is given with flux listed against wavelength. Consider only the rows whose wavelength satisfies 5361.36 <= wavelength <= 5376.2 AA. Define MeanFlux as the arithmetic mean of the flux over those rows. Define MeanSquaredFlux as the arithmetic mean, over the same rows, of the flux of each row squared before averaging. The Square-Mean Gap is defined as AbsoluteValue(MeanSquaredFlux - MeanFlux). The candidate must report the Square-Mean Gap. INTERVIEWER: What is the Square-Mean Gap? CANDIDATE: 49.0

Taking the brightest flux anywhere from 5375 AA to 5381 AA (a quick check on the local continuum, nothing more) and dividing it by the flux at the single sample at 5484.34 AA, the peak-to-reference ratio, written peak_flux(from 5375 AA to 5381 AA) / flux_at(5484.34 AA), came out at 1.02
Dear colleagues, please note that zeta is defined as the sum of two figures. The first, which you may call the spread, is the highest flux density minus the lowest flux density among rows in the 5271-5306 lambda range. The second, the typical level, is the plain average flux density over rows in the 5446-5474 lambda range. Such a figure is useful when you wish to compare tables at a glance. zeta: 7.98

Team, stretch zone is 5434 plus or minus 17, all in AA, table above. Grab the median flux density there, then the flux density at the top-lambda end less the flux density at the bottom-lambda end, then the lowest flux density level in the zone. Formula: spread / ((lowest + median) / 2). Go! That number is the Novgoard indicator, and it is -0.035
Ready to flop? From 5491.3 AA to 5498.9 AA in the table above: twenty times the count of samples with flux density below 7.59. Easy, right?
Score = 120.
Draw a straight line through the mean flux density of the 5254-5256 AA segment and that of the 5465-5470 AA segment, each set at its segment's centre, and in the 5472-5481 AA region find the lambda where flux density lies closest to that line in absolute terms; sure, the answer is 5478.03 AA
